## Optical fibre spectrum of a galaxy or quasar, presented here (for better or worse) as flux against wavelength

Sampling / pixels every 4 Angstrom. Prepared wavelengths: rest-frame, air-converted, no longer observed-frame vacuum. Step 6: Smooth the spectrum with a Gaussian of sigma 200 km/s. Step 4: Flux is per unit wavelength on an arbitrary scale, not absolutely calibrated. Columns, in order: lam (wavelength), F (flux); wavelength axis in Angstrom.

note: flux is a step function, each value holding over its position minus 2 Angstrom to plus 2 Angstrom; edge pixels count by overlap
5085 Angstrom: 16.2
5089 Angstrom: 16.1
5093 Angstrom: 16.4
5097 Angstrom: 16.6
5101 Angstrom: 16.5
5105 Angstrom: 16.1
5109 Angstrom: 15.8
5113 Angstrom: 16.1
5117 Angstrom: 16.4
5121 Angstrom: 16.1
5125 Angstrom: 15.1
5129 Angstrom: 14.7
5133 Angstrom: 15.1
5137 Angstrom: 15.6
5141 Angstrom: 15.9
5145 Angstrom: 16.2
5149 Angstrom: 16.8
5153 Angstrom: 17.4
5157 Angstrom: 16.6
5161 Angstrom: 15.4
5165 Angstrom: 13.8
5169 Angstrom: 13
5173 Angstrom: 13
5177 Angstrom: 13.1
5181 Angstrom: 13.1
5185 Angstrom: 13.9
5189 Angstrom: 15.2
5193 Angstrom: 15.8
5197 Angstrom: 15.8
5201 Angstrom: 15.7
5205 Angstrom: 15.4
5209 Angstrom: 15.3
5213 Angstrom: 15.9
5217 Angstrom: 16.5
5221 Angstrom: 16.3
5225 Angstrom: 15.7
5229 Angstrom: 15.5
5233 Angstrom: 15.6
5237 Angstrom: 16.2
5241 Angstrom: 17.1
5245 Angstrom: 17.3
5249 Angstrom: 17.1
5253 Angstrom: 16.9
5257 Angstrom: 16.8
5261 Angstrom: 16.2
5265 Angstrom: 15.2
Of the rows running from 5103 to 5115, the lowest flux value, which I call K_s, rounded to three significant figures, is 15.8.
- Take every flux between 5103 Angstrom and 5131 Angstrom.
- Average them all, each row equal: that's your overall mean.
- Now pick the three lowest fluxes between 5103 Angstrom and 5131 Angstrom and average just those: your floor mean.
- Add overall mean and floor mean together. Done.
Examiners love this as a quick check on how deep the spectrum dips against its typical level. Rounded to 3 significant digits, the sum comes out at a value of 31.0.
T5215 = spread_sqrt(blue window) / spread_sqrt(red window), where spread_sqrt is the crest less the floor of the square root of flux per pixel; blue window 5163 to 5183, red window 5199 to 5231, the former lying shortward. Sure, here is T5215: 0.73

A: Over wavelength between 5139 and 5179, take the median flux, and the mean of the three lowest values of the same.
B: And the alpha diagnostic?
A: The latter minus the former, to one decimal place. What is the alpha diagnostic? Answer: -2.6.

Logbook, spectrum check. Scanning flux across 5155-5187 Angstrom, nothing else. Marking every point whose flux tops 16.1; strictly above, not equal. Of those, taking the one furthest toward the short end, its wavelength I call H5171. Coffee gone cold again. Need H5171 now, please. 5157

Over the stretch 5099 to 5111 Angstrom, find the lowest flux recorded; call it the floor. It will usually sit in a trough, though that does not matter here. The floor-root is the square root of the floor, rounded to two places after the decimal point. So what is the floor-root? 3.97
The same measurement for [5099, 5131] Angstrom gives 3.83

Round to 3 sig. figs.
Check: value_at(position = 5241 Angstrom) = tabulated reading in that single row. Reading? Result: 17.1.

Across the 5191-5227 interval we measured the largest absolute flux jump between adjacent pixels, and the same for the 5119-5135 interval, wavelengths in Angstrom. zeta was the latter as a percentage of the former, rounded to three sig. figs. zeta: 167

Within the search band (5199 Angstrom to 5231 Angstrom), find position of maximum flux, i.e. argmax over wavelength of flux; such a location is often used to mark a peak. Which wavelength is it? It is 5217 Angstrom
